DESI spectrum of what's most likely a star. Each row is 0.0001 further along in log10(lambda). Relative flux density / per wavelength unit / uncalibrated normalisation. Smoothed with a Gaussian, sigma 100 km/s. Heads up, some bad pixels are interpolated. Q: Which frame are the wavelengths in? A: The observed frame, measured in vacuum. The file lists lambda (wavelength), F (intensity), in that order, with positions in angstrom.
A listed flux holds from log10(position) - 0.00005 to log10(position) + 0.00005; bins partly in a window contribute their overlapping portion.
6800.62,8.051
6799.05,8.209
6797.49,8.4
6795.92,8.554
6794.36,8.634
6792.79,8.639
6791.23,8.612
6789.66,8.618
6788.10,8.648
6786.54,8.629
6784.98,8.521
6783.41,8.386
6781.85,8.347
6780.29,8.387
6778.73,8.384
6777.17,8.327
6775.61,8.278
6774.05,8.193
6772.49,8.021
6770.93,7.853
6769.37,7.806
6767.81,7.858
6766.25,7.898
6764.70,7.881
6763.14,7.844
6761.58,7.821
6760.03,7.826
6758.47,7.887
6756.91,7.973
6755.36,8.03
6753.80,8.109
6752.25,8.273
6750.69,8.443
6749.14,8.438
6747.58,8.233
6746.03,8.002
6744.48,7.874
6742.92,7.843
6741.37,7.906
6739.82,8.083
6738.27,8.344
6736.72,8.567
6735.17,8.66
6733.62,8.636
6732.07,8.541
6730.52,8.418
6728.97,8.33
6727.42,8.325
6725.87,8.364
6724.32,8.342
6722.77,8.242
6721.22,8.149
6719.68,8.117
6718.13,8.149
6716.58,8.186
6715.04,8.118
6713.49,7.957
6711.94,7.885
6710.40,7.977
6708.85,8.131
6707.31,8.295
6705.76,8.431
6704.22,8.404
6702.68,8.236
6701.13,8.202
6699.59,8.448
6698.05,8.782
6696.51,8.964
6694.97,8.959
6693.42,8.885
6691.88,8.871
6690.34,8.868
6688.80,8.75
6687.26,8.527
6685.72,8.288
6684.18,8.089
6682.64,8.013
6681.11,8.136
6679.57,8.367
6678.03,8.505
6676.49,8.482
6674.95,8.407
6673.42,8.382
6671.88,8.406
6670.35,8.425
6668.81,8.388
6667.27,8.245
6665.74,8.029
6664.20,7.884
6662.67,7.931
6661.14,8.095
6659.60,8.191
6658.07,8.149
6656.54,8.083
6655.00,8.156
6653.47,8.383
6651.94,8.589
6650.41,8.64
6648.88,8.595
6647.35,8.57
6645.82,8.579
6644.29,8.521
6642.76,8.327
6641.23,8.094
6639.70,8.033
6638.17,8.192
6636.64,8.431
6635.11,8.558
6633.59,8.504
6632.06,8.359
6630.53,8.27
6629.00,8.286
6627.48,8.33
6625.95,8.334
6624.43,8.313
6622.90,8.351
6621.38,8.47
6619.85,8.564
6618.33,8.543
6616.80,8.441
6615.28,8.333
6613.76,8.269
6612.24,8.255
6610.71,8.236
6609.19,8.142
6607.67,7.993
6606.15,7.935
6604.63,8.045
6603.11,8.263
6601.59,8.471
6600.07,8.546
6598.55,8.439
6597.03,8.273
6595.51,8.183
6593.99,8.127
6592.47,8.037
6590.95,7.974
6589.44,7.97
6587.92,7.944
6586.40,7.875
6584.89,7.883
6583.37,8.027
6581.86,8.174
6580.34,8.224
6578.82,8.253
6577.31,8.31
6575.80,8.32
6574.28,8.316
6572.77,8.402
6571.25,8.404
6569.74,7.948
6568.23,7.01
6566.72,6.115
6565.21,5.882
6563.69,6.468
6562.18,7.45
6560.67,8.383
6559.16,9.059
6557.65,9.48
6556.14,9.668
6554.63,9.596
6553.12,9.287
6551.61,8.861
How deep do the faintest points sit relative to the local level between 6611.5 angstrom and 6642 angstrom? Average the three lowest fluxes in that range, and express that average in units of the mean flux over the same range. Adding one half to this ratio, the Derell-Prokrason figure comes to 1.47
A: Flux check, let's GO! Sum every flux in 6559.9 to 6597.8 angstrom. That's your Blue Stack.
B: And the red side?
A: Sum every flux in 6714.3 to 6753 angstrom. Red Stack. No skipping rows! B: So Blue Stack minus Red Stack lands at -11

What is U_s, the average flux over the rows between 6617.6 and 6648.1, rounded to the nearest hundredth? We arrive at 8.38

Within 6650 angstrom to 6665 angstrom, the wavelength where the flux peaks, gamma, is 6650.41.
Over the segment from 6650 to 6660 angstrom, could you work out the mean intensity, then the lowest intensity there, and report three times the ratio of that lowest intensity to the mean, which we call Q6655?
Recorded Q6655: 2.92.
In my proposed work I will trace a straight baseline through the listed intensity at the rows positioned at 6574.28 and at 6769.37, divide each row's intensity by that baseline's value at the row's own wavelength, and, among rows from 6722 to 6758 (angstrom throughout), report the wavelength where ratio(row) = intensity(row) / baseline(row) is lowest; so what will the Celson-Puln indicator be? 6742.92 angstrom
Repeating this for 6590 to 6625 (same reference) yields 6606.15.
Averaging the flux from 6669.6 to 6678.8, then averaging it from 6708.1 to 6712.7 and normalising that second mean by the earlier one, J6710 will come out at 0.948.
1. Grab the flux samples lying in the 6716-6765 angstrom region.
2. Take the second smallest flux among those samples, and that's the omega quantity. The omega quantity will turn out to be 7.826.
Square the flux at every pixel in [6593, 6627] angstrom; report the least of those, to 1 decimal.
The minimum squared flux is 63.0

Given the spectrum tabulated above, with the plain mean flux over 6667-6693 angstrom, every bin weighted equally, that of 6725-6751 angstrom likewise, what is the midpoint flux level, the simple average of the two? 8.36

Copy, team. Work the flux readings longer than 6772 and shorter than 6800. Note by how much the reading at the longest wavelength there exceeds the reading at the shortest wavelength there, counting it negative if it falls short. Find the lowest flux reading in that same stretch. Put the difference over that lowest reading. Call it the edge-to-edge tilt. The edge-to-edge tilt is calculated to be 0.023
